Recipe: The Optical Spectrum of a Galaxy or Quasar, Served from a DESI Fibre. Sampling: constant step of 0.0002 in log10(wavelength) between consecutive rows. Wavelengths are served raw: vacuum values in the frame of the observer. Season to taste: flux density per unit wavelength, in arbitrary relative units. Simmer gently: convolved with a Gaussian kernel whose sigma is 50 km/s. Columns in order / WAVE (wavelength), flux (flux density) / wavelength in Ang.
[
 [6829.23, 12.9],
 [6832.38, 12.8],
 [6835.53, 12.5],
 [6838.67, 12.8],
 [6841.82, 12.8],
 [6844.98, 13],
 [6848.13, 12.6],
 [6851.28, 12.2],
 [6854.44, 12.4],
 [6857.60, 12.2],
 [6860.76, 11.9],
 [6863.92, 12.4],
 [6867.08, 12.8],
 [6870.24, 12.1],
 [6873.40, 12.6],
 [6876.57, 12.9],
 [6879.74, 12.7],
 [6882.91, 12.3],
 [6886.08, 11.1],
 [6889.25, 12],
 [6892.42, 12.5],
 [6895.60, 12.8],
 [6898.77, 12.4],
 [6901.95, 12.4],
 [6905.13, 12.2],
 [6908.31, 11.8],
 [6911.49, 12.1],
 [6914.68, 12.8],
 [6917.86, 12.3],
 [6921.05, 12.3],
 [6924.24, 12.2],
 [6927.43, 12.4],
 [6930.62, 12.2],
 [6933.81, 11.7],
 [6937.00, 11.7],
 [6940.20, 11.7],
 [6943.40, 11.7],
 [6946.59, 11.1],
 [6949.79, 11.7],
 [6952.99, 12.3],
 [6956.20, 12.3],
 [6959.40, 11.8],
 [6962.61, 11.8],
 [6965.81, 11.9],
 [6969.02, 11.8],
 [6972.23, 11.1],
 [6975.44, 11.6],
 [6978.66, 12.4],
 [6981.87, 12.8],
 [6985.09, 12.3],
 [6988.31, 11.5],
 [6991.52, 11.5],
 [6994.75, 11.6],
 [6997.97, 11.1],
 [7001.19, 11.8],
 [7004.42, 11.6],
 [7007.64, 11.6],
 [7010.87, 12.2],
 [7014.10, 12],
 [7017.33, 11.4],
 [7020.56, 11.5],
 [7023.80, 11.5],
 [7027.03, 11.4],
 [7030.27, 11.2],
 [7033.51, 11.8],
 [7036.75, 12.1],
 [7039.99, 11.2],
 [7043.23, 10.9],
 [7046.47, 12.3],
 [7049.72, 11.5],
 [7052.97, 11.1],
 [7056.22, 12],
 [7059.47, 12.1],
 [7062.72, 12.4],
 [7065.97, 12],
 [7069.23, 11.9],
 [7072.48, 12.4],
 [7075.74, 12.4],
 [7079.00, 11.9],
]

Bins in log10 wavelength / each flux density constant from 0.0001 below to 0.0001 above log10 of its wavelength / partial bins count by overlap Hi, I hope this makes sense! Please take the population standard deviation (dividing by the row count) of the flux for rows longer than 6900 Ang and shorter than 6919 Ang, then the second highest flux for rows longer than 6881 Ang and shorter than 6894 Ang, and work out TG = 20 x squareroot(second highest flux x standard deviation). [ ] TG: 38.7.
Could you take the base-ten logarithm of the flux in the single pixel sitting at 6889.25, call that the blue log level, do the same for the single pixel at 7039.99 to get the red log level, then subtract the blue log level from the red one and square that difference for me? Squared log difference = 0.0009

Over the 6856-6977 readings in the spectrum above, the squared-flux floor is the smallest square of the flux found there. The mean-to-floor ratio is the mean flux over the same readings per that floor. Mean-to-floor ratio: 0.098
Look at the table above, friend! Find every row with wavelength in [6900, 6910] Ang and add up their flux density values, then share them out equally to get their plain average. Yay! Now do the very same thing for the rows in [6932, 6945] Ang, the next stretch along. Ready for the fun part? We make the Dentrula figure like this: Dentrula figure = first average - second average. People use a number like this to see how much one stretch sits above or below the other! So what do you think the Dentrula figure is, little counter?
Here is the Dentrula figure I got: 0.43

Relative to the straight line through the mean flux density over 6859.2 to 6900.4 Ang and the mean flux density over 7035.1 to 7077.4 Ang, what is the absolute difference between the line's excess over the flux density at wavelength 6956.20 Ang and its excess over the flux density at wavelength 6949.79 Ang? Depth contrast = 0.62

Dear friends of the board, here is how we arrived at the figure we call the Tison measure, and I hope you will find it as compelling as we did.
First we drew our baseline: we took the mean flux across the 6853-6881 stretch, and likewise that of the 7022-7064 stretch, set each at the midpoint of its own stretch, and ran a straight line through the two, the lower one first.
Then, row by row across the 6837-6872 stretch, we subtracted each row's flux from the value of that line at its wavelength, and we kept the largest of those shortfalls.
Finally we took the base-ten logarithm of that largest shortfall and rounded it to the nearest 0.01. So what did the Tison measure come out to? -0.24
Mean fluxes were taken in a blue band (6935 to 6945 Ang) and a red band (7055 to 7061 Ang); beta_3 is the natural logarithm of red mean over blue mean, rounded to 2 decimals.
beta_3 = 0.03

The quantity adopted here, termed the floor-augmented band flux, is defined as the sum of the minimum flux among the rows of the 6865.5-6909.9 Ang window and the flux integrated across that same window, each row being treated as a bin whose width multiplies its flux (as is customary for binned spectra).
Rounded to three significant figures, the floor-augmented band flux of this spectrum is 559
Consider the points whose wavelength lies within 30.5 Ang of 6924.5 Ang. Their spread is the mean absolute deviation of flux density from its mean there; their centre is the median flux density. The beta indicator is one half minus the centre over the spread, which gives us -35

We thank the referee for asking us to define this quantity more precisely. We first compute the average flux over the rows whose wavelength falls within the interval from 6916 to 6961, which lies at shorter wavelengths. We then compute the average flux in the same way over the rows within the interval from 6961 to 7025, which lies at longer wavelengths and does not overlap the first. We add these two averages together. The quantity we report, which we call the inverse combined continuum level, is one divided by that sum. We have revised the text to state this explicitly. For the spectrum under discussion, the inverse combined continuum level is 0.0422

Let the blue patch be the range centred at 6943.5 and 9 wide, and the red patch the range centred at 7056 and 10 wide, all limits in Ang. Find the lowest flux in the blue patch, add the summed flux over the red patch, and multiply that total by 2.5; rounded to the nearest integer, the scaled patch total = 116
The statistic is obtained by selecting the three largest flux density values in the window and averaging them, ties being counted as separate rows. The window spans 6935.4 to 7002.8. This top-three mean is 12.5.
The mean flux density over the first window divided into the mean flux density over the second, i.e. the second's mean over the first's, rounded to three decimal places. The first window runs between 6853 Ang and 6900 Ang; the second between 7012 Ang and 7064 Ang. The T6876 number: 0.944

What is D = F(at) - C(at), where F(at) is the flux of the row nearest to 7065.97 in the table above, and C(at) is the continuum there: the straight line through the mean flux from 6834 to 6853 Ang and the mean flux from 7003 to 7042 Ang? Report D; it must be 0.6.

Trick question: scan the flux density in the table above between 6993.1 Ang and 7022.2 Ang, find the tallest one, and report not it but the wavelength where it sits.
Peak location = 7010.87 Ang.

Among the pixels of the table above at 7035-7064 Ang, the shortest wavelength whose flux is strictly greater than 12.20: 7046.47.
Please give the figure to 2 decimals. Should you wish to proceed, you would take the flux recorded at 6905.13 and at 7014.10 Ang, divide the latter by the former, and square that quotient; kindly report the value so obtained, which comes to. 0.97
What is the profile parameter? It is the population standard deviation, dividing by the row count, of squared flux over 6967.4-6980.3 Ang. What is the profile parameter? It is 11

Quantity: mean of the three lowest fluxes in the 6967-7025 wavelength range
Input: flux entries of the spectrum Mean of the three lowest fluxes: 11.2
